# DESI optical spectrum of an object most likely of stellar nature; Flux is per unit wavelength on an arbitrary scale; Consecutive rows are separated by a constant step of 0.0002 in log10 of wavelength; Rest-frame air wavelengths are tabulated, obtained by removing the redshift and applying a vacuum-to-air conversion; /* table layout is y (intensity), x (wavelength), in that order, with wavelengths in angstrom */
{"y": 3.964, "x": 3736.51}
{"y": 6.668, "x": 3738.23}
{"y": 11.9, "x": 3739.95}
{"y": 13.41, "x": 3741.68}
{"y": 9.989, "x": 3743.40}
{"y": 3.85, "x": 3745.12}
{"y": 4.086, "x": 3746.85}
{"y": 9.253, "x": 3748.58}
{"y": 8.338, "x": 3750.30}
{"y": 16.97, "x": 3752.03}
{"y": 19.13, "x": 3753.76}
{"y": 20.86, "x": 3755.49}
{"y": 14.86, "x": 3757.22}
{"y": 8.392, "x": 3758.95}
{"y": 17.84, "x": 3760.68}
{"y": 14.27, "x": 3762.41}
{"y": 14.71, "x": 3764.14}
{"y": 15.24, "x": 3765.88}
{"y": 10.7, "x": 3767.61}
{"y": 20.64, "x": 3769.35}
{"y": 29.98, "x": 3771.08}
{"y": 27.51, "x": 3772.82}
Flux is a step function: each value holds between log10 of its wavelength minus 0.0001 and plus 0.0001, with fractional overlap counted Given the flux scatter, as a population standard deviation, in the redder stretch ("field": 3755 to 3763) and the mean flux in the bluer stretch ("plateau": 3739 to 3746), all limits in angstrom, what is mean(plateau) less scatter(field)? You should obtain 5.6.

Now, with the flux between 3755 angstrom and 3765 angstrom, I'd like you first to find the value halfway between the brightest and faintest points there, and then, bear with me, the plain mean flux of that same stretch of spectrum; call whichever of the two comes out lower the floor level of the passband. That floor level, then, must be 15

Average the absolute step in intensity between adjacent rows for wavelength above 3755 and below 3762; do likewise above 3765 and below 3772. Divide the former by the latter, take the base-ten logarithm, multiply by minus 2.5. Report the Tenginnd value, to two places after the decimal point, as 0.09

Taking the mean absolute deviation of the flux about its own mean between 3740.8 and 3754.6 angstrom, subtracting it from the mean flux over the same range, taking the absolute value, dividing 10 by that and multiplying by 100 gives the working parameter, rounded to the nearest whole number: 161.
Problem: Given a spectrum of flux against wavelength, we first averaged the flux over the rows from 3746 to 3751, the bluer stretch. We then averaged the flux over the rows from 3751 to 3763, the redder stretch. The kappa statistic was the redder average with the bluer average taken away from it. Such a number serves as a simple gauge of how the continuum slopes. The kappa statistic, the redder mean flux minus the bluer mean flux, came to 8.8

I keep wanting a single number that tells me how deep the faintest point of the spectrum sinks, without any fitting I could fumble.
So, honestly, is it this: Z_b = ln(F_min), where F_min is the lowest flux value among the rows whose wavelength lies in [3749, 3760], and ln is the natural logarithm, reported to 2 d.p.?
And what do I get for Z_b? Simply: 2.12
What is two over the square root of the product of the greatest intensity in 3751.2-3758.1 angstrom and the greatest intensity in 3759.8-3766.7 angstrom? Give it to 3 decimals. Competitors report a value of 0.104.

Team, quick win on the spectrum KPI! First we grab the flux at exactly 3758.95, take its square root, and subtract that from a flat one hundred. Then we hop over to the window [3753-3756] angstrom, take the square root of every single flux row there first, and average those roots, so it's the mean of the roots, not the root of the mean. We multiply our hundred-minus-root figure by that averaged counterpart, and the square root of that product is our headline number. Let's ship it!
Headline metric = 20.8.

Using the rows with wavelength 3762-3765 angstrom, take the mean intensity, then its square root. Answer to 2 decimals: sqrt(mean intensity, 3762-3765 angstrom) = 3.81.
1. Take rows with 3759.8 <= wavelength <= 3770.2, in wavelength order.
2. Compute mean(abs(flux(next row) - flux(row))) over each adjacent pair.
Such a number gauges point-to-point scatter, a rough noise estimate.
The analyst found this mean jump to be 3.8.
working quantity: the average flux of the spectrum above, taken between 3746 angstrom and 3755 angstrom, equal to 12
